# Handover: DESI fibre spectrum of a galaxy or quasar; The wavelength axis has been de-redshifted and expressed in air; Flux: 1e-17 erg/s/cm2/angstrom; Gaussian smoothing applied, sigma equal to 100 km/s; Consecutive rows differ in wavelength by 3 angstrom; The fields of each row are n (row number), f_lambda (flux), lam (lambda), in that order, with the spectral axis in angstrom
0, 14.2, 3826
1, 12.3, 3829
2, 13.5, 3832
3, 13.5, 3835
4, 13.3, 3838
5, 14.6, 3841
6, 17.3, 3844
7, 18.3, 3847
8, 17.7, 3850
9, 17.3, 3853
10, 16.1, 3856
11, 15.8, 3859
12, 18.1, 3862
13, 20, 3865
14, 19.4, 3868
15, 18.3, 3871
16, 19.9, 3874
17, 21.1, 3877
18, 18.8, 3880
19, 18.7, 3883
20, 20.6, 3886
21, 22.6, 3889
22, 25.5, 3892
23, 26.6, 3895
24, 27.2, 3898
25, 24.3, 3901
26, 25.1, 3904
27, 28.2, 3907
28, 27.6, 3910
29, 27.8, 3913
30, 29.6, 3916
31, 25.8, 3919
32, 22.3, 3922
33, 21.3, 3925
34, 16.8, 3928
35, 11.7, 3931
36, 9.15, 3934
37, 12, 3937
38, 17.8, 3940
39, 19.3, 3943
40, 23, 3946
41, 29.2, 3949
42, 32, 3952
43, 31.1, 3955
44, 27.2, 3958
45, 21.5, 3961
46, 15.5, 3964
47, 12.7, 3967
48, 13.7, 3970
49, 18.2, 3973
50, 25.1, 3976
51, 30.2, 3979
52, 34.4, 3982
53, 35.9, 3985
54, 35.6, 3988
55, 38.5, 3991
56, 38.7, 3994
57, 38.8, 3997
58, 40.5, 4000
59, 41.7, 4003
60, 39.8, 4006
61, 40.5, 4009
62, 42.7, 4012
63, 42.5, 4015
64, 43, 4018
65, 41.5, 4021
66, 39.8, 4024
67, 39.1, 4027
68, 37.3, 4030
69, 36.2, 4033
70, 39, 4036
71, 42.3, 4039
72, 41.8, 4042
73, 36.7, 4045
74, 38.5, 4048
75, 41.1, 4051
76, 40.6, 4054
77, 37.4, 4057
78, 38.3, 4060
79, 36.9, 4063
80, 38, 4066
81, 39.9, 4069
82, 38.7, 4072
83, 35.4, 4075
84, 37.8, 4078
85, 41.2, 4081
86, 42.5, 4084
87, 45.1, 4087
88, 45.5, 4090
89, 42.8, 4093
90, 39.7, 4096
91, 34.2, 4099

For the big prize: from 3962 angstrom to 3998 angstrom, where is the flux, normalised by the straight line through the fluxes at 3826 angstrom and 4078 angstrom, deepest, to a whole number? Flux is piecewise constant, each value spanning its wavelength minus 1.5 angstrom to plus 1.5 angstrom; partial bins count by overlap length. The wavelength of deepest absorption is 3967 angstrom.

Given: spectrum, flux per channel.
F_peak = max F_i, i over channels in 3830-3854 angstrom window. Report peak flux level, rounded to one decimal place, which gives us 18.3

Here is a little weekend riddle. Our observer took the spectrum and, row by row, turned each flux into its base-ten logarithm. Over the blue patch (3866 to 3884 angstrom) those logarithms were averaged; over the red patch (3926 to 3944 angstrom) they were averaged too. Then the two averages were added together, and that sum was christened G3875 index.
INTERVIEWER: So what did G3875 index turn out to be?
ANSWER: 2.43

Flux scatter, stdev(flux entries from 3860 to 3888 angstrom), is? 1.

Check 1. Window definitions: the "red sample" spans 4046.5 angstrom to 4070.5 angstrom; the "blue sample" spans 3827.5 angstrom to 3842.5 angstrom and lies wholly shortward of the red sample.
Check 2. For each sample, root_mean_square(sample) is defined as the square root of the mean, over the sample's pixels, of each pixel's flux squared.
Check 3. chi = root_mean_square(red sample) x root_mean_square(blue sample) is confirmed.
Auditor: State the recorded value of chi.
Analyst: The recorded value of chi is 523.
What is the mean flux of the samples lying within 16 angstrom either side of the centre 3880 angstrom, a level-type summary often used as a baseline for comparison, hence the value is 21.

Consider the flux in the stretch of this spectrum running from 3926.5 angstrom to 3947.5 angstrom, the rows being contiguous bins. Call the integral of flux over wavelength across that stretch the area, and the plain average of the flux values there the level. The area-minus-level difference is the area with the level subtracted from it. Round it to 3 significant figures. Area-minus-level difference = 314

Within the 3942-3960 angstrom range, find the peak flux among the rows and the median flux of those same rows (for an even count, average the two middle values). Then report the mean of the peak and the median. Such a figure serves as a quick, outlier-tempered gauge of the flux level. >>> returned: 30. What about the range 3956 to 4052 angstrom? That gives 41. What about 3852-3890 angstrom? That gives 21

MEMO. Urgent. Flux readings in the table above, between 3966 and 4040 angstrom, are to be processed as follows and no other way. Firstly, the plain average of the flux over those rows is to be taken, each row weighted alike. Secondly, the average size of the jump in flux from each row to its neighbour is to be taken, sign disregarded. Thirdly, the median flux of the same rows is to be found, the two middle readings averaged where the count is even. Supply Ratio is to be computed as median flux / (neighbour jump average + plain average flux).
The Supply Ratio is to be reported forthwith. 1.03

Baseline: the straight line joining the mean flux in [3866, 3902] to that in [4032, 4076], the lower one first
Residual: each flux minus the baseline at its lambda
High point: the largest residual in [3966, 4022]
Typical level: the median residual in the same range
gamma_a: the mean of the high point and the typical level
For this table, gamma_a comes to 7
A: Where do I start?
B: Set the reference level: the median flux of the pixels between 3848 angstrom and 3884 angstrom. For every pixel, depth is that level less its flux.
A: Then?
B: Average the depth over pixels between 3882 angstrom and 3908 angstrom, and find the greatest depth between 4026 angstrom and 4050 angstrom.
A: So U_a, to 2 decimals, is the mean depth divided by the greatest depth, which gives 0.33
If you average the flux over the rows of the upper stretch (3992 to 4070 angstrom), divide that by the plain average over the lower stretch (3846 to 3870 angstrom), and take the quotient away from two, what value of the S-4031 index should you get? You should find -0.2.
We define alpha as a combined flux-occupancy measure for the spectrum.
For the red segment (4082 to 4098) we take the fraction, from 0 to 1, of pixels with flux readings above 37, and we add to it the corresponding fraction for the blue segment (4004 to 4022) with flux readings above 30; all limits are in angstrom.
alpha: 2.0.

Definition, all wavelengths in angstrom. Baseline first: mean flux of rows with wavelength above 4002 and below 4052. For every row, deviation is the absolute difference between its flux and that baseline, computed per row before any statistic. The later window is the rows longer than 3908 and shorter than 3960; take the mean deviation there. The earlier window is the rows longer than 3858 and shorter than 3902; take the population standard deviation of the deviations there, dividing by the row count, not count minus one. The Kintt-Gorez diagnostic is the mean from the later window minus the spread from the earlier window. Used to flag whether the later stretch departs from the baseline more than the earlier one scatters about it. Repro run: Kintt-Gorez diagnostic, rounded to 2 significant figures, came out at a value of 14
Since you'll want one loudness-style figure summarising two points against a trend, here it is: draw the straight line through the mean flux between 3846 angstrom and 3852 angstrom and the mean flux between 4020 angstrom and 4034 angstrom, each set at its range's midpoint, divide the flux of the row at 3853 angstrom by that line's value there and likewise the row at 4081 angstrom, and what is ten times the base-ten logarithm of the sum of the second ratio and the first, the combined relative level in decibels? 2.7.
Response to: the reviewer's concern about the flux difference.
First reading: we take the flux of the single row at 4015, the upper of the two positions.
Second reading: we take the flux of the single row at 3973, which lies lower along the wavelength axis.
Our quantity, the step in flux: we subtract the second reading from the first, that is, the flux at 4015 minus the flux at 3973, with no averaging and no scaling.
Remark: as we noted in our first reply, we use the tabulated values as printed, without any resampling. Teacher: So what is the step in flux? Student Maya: 24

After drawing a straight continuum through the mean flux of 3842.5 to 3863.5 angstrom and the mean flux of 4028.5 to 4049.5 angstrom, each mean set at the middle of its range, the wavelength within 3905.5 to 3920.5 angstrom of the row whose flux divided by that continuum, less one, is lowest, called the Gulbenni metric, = 3919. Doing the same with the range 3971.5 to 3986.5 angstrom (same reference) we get 3973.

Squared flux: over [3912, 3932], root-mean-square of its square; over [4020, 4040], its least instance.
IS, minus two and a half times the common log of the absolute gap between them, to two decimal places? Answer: -7.16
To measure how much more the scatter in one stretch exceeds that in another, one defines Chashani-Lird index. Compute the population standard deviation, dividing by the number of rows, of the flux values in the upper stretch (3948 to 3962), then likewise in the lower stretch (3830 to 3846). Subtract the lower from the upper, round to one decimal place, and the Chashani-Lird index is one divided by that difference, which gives 0.4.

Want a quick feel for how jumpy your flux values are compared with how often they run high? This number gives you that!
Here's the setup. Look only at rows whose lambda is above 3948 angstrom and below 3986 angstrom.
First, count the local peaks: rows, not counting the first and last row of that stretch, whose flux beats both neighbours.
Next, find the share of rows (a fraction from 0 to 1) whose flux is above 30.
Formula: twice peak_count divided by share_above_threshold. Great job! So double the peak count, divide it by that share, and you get 5.2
